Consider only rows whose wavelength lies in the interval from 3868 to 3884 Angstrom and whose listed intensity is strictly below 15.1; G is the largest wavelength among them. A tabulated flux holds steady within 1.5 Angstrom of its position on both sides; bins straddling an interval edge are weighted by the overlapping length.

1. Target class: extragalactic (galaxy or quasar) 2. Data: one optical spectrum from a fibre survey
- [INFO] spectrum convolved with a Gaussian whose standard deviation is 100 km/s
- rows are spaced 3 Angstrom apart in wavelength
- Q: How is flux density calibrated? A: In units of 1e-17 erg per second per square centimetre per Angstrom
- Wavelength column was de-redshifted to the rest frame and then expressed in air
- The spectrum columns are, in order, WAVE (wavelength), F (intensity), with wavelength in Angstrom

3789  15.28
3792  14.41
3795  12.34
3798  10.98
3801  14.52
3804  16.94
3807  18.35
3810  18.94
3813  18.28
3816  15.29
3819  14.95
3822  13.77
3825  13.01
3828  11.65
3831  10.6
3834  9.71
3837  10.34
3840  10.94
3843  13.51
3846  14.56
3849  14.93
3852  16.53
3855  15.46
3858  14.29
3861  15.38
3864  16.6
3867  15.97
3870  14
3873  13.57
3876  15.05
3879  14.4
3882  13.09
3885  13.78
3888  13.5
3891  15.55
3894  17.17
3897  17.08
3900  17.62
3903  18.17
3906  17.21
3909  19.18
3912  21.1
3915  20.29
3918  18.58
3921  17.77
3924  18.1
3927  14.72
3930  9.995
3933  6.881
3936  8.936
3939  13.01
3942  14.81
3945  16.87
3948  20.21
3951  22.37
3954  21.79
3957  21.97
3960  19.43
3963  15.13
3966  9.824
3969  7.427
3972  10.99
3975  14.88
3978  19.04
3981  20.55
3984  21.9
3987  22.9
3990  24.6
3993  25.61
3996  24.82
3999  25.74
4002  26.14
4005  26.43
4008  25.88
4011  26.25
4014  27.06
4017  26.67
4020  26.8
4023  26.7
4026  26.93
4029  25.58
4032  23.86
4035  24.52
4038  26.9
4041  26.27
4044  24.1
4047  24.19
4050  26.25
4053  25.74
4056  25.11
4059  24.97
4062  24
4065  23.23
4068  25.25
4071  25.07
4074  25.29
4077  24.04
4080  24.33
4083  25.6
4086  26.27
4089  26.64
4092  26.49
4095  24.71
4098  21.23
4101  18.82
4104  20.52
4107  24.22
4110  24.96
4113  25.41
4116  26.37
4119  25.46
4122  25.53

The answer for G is 3882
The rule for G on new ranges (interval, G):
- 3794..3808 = 3801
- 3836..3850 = 3849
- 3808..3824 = 3822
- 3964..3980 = 3975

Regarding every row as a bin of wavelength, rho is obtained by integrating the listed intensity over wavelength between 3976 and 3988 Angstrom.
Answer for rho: 249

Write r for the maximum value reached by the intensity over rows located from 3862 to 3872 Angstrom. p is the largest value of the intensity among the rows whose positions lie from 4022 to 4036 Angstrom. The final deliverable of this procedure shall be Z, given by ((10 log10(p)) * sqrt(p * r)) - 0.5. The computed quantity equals 302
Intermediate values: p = 26.93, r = 16.6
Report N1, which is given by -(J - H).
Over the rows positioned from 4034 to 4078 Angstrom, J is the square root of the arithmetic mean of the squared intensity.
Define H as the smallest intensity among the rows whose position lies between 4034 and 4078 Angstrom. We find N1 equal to -1.8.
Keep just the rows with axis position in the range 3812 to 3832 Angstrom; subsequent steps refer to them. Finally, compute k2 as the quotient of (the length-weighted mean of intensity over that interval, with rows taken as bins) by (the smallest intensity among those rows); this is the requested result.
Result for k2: 1.3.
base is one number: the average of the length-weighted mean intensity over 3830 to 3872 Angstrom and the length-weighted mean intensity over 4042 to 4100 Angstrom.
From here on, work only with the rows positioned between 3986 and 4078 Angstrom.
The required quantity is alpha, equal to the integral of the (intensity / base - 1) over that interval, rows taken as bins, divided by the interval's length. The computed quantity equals 0.3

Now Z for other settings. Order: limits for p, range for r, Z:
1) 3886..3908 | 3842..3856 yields 218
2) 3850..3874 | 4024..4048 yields 257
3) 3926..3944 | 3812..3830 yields 192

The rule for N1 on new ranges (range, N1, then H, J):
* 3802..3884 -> -4.9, 9.71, 14.6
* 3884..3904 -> -2.7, 13.5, 16.2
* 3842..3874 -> -1.5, 13.51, 15.0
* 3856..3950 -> -9.0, 6.881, 15.9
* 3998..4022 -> -0.6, 25.74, 26.4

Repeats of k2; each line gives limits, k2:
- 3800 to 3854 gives 1.5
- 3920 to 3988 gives 2.3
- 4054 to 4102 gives 1.3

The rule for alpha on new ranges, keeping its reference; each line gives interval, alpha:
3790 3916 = -0.2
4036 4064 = 0.3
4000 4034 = 0.4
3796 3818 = -0.2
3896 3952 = -0.2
